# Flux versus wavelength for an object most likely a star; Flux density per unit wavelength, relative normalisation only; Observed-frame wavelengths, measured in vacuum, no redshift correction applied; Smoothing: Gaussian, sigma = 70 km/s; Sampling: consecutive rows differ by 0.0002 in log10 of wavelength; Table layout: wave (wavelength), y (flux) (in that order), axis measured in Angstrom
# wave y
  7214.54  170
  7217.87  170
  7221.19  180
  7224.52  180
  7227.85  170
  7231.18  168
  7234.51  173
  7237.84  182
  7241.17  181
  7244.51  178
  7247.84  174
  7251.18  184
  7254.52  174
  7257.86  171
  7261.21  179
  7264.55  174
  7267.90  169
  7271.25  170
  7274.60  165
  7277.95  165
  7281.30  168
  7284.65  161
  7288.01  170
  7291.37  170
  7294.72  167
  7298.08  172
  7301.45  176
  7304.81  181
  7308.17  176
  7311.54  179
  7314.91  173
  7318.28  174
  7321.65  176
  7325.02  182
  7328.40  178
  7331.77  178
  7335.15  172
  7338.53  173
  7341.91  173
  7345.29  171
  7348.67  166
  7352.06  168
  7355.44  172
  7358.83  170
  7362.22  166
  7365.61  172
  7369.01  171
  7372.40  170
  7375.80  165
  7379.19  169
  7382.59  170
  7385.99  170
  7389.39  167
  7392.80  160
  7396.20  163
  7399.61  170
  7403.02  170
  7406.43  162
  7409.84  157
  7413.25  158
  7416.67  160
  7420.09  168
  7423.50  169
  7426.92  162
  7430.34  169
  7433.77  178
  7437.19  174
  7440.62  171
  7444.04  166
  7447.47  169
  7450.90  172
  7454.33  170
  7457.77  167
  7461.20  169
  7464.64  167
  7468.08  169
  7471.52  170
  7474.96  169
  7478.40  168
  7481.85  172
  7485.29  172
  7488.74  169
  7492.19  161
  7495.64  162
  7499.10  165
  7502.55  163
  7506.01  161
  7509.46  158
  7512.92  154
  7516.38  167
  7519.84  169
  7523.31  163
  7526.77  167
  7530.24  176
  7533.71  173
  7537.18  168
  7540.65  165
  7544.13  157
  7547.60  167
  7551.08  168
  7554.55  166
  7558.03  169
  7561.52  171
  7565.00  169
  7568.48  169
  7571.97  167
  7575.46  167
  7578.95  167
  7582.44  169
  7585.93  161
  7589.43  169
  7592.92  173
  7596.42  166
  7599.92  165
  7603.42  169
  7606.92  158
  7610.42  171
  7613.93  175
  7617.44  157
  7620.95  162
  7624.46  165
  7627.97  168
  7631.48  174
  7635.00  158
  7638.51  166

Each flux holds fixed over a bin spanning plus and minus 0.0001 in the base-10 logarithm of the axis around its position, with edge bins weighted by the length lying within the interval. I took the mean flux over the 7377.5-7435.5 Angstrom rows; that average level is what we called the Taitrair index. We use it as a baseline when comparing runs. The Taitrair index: 166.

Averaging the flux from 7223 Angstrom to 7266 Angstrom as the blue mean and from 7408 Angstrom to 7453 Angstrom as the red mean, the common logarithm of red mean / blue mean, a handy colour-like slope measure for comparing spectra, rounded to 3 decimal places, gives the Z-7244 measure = -0.022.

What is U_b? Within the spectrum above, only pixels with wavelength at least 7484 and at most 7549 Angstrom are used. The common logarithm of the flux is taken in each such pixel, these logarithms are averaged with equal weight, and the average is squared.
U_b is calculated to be 4.92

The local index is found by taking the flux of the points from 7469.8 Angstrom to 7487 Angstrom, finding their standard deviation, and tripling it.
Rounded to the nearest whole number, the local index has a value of 5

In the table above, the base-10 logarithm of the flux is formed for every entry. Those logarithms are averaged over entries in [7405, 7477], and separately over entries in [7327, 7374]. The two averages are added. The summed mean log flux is 4.46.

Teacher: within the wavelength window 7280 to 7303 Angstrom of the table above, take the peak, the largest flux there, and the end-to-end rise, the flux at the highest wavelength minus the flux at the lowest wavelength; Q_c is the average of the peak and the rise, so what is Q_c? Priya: 92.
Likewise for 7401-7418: 80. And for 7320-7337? 89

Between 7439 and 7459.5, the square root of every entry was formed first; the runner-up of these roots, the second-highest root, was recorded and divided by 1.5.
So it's 8.72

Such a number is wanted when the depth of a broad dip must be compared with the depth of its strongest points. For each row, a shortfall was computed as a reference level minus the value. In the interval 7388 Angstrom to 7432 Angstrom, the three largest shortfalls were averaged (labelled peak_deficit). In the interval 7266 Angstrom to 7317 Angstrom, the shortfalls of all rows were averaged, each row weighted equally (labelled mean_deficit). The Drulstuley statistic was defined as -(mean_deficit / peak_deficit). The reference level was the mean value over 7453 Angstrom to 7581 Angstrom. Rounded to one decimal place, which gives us 0.5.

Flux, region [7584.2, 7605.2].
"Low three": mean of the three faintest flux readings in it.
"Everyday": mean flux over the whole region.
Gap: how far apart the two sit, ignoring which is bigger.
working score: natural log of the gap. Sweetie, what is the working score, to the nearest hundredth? 1.15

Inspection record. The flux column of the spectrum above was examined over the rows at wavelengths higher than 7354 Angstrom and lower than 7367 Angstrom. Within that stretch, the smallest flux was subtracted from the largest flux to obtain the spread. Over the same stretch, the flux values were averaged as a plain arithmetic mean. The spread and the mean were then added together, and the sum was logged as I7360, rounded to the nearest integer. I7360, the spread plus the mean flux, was 176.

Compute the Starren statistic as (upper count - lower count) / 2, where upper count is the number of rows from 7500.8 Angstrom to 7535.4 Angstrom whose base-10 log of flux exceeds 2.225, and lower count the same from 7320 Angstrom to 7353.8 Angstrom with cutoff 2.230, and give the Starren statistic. -2.5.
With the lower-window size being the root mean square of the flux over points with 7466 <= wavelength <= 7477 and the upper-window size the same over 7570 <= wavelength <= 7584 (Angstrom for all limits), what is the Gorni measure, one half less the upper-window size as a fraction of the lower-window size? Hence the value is -0.49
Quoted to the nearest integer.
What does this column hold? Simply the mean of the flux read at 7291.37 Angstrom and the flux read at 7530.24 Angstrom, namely 173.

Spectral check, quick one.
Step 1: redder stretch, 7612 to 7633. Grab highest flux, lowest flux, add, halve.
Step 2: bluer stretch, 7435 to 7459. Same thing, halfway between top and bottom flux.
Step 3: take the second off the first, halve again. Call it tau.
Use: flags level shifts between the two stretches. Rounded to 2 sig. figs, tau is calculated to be -2.0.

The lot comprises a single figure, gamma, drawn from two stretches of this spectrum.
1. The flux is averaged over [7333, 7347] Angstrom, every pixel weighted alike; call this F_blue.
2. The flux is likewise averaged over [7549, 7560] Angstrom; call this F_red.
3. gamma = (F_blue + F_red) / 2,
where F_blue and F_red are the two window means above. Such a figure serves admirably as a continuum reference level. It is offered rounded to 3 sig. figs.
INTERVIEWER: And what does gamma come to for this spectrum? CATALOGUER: 170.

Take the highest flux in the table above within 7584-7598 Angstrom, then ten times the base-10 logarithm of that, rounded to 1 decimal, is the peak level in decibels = 22.4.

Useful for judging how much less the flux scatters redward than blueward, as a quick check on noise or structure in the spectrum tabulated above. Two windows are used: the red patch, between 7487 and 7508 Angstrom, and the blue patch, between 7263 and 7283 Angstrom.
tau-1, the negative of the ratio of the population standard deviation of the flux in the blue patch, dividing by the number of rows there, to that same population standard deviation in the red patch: -1.1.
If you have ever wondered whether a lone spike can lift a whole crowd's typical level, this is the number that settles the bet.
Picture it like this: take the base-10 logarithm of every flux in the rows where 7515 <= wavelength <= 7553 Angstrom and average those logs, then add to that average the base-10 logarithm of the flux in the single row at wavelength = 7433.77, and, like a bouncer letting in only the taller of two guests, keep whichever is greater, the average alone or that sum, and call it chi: 4.47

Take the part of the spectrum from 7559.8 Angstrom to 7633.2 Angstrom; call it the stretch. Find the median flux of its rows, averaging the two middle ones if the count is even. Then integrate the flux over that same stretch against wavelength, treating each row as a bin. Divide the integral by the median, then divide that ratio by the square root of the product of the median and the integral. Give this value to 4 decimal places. 0.0509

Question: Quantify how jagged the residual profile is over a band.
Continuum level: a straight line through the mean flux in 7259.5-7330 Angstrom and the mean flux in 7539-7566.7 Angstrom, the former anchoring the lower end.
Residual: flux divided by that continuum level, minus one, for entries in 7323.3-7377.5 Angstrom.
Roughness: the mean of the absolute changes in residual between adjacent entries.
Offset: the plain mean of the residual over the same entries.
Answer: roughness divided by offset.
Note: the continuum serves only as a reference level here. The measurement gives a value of 7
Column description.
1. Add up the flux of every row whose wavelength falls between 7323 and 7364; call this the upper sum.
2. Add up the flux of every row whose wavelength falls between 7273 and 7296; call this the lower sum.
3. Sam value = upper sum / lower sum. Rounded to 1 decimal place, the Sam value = 1.8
